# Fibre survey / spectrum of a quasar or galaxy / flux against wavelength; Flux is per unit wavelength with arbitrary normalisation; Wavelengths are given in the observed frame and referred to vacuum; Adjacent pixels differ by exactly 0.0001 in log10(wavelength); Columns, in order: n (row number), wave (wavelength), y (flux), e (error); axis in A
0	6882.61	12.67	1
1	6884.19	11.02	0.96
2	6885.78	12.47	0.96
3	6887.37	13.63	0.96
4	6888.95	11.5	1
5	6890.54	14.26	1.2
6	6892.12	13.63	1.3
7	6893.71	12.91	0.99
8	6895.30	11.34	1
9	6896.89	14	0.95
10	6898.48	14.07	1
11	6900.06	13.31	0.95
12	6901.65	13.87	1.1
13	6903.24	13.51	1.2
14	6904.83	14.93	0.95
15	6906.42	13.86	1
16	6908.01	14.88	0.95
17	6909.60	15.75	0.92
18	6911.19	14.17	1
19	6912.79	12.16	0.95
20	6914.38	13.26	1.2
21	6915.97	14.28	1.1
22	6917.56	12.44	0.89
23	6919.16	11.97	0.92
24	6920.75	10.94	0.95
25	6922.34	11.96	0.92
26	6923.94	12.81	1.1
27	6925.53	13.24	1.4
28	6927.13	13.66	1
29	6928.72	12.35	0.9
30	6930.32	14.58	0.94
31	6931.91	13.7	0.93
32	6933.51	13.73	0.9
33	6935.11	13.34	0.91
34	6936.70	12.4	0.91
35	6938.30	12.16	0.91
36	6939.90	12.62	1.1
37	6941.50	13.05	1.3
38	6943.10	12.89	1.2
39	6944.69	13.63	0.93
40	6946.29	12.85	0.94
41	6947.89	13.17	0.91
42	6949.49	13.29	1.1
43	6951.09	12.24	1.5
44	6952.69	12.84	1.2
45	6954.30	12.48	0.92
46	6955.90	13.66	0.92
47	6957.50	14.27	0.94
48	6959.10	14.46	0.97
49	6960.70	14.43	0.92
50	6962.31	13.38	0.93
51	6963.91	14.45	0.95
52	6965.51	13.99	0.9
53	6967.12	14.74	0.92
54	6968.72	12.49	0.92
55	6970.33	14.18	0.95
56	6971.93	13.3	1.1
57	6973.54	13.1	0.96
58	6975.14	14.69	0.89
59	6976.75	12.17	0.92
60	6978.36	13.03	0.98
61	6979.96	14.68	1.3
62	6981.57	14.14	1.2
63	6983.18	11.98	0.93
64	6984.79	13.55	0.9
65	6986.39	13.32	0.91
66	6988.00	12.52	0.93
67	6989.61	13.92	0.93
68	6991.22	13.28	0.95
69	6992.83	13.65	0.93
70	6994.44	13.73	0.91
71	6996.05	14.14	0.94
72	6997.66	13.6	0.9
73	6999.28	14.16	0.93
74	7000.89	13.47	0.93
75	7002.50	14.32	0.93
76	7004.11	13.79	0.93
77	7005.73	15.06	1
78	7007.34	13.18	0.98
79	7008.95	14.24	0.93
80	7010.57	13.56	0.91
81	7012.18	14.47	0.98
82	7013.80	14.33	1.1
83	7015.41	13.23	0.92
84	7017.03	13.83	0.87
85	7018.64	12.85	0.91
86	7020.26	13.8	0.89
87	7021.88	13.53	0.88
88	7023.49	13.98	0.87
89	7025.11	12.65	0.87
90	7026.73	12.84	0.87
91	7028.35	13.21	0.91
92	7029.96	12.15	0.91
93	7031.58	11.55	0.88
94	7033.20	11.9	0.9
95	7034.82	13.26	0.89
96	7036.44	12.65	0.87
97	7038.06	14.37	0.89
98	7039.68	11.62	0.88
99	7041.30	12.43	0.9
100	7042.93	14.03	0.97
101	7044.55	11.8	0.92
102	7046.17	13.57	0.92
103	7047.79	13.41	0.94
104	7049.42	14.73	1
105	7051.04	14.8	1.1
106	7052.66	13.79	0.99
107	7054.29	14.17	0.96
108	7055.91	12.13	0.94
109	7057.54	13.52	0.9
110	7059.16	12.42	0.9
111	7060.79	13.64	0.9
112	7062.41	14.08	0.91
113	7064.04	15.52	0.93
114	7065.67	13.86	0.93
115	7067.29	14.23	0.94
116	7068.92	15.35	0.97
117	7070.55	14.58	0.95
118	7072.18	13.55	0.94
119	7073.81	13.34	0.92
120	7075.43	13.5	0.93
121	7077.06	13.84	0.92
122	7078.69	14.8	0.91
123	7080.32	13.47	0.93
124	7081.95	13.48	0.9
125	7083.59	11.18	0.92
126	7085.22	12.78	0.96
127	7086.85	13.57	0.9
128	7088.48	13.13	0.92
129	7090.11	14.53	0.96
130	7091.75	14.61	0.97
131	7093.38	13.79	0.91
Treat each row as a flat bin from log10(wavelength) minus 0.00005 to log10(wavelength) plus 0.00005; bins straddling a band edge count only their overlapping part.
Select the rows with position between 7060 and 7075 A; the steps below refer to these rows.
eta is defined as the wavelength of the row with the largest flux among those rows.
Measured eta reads 7064.04 A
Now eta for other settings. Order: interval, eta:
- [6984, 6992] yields 6989.61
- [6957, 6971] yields 6967.12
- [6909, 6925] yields 6909.60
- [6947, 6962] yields 6959.10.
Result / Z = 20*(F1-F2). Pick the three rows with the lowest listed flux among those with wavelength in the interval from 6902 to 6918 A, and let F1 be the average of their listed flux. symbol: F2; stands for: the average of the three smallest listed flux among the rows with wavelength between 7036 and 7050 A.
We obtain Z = 13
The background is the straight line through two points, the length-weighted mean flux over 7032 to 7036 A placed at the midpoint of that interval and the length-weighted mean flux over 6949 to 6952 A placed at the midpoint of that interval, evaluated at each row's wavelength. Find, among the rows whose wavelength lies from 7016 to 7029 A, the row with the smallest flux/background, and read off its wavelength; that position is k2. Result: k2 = 7025.11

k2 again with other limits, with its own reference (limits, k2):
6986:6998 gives 6988.00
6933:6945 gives 6938.30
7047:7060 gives 7055.91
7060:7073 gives 7072.18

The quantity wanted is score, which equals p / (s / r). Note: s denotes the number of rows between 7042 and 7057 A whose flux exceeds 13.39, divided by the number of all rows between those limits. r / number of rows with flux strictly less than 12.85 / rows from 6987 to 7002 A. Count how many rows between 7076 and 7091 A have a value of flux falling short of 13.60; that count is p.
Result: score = 8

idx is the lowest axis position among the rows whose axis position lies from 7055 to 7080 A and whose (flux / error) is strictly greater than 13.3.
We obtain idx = 7057.54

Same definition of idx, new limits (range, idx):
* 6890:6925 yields 6896.89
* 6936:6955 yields 6936.70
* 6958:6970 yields 6959.10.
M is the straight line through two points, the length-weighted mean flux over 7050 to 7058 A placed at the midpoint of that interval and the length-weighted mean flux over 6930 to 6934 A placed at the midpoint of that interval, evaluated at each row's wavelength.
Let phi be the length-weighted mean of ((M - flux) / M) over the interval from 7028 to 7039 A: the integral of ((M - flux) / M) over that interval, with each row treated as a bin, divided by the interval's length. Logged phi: 0.078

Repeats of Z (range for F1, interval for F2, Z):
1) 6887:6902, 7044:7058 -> -11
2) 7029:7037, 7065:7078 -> -32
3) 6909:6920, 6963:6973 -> -21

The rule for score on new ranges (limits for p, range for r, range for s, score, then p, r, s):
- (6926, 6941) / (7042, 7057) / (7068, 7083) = 11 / 5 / 2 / 0.89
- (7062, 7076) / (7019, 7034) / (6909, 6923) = 45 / 3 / 5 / 0.33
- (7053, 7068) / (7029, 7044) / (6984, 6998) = 27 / 3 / 6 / 0.67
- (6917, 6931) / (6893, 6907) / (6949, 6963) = 16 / 7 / 1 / 0.44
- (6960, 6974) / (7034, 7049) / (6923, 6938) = 36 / 4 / 4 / 0.44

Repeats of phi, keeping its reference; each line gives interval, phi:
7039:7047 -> 0.075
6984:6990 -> 0.041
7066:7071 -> -0.070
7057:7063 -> 0.024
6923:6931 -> 0.049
